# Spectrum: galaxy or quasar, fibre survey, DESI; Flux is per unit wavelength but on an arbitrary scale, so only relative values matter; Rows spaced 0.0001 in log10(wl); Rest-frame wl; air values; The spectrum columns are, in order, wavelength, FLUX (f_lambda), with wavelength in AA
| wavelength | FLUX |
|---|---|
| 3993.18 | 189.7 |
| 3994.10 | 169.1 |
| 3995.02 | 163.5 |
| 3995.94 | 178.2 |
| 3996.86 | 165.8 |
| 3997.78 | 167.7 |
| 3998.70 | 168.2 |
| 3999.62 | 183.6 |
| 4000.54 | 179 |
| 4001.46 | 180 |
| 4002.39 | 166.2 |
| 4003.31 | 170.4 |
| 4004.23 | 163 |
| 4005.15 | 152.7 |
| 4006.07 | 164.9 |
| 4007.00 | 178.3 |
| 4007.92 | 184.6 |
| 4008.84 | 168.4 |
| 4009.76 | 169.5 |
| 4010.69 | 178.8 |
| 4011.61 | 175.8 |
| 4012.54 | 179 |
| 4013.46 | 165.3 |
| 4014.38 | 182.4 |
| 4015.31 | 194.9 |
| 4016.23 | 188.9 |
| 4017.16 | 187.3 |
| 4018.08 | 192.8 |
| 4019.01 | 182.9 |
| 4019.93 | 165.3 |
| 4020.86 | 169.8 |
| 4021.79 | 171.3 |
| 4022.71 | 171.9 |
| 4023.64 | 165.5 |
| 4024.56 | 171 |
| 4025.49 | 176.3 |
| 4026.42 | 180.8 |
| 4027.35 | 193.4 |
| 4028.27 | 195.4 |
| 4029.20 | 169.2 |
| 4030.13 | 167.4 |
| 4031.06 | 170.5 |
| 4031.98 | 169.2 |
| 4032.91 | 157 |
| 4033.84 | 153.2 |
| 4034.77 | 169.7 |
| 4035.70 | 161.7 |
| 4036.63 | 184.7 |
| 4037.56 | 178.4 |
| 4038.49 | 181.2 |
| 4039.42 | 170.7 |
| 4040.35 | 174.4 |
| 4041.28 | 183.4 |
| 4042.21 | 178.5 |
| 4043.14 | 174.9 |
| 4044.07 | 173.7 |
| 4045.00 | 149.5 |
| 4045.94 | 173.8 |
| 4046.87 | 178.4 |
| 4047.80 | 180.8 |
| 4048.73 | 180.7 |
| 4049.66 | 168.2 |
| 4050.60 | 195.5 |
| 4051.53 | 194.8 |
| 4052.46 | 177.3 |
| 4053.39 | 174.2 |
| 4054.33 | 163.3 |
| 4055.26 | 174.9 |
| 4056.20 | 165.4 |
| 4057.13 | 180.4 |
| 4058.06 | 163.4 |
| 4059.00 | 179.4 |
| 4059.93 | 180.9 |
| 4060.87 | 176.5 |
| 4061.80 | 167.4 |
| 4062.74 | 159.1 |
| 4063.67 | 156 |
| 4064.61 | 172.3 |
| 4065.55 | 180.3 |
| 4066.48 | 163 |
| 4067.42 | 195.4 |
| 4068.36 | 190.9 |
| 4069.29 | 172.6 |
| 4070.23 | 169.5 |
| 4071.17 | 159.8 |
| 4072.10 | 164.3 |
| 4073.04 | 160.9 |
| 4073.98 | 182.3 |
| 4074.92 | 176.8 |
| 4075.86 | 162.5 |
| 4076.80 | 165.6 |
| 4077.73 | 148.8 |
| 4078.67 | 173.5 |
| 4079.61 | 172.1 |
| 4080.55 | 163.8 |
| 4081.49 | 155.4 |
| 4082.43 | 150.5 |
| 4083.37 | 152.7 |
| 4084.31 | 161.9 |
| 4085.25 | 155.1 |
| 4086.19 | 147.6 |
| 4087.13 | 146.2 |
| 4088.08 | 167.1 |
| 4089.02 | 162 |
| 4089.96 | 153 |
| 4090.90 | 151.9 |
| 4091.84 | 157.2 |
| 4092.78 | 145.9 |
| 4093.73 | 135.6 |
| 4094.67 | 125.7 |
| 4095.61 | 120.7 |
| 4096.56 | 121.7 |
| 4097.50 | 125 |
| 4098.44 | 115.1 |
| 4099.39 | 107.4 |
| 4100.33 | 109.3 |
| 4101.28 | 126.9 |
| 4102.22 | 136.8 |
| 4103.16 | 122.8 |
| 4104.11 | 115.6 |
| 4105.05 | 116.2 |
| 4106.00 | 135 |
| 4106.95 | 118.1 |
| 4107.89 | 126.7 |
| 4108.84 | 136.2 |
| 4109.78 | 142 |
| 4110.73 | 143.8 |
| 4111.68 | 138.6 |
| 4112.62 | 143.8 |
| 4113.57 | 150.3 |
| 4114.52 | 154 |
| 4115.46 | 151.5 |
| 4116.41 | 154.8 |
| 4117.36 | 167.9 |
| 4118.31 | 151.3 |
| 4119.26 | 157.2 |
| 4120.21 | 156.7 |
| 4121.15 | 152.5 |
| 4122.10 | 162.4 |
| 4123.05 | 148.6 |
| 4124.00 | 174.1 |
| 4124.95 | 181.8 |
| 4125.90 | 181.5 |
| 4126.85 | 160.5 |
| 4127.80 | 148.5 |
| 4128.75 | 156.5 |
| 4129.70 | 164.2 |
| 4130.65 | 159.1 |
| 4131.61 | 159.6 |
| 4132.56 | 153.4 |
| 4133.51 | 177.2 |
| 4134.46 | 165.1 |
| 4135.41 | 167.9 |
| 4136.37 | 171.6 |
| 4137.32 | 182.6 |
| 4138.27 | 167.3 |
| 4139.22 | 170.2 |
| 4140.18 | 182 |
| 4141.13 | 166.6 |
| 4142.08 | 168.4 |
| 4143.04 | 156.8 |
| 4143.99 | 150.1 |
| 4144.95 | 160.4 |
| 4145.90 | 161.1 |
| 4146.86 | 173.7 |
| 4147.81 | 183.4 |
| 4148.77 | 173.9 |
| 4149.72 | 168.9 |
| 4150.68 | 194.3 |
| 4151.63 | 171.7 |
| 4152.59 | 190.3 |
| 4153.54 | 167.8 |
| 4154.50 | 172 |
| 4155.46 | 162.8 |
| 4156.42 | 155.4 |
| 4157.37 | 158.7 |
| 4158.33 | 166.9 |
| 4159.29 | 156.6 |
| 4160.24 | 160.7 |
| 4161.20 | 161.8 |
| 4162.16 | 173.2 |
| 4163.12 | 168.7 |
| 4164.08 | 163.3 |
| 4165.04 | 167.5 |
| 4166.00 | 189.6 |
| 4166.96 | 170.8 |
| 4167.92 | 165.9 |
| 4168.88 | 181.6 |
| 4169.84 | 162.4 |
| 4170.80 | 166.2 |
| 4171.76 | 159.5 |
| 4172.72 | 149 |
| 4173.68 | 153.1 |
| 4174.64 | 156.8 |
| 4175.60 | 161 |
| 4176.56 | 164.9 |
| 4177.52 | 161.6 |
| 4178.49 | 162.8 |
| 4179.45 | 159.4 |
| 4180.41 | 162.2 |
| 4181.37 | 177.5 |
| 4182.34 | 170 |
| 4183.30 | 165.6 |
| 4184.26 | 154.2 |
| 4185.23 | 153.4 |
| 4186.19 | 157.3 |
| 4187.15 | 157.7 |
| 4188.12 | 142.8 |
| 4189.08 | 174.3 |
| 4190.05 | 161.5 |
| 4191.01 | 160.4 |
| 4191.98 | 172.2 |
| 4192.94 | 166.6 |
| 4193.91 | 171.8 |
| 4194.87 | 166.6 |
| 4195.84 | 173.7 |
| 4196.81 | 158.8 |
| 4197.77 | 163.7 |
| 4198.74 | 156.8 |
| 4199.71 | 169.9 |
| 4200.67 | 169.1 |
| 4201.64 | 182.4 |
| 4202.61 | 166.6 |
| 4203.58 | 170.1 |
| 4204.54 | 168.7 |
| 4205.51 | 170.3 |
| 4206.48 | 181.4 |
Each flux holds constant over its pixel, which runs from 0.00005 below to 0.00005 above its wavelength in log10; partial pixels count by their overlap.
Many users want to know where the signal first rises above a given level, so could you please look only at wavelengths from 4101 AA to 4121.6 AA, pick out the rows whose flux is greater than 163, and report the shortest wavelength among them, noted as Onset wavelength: 4117.36 AA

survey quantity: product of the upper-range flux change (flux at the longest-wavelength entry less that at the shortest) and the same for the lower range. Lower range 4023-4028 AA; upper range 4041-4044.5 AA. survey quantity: -271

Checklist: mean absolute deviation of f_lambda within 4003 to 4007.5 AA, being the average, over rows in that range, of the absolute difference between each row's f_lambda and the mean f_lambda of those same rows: 6.8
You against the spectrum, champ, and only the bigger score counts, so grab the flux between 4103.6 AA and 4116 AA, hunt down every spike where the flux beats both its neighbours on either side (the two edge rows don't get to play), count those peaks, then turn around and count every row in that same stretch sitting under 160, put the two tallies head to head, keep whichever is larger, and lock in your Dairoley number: 13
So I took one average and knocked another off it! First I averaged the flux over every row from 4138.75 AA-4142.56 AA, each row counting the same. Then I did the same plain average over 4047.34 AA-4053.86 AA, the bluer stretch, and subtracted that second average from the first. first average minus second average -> -10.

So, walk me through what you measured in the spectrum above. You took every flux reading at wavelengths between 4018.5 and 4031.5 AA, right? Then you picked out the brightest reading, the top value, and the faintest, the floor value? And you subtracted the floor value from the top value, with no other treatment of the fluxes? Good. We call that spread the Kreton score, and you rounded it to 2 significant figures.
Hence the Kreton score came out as 30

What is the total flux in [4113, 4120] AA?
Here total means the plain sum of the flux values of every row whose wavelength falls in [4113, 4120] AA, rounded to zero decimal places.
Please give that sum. 1087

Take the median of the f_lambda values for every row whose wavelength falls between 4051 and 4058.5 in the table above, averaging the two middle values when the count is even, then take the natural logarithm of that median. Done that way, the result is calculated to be 5.16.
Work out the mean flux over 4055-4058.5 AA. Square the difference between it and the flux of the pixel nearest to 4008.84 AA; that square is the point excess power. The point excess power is 7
